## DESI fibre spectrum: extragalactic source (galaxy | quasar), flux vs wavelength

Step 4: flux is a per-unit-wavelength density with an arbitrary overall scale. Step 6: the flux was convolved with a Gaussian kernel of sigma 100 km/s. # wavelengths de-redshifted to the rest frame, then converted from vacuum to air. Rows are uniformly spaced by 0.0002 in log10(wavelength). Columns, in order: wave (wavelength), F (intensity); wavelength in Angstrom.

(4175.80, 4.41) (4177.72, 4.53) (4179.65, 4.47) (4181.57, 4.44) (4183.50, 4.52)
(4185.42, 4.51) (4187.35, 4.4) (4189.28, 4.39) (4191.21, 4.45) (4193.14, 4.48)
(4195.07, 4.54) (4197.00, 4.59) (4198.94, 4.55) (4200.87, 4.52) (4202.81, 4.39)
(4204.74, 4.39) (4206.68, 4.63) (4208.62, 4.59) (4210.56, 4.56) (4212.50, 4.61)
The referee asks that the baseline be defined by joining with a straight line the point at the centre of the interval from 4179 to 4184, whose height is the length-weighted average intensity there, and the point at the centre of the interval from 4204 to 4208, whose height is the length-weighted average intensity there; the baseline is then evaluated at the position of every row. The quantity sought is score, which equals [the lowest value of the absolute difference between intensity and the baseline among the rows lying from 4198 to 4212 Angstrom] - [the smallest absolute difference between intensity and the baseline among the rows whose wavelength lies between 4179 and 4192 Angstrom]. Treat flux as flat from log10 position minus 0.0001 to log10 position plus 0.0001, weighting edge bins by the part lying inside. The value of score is 0.01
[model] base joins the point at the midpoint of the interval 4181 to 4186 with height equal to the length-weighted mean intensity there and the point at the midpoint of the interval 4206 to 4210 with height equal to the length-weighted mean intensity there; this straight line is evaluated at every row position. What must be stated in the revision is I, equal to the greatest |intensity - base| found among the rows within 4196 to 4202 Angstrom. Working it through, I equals 0.05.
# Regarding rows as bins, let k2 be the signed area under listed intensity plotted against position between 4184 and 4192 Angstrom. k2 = 35.55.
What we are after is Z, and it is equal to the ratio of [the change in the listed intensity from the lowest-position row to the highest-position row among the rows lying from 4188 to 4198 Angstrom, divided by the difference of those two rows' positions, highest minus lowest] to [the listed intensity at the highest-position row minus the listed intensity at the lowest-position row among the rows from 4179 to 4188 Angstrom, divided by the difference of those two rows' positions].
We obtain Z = -2.8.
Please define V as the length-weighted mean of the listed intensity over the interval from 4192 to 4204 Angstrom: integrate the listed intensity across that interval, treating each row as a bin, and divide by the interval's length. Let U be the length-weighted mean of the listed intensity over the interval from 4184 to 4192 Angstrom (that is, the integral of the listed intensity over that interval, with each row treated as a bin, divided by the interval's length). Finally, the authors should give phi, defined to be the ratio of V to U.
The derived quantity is 1.01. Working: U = 4.44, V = 4.51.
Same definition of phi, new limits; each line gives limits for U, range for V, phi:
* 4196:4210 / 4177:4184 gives 0.99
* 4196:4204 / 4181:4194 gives 0.99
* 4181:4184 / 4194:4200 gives 1.02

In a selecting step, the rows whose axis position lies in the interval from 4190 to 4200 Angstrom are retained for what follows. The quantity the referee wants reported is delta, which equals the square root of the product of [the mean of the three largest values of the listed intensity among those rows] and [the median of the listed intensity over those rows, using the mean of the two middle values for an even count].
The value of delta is 4.55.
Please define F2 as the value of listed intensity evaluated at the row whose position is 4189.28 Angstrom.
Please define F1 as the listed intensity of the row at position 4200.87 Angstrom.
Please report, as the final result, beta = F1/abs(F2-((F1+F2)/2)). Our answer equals 70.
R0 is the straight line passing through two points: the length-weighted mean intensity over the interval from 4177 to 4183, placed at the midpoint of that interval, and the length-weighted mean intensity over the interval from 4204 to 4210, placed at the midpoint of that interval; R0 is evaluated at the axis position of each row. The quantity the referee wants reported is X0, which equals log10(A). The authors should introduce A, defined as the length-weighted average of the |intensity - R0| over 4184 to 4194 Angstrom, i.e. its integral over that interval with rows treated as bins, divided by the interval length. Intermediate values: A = 0.06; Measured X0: -1.22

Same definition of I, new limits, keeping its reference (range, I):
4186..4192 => 0.13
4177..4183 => 0.06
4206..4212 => 0.05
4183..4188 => 0.11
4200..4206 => 0.20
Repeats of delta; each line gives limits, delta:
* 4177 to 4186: 4.51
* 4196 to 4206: 4.54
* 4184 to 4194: 4.46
